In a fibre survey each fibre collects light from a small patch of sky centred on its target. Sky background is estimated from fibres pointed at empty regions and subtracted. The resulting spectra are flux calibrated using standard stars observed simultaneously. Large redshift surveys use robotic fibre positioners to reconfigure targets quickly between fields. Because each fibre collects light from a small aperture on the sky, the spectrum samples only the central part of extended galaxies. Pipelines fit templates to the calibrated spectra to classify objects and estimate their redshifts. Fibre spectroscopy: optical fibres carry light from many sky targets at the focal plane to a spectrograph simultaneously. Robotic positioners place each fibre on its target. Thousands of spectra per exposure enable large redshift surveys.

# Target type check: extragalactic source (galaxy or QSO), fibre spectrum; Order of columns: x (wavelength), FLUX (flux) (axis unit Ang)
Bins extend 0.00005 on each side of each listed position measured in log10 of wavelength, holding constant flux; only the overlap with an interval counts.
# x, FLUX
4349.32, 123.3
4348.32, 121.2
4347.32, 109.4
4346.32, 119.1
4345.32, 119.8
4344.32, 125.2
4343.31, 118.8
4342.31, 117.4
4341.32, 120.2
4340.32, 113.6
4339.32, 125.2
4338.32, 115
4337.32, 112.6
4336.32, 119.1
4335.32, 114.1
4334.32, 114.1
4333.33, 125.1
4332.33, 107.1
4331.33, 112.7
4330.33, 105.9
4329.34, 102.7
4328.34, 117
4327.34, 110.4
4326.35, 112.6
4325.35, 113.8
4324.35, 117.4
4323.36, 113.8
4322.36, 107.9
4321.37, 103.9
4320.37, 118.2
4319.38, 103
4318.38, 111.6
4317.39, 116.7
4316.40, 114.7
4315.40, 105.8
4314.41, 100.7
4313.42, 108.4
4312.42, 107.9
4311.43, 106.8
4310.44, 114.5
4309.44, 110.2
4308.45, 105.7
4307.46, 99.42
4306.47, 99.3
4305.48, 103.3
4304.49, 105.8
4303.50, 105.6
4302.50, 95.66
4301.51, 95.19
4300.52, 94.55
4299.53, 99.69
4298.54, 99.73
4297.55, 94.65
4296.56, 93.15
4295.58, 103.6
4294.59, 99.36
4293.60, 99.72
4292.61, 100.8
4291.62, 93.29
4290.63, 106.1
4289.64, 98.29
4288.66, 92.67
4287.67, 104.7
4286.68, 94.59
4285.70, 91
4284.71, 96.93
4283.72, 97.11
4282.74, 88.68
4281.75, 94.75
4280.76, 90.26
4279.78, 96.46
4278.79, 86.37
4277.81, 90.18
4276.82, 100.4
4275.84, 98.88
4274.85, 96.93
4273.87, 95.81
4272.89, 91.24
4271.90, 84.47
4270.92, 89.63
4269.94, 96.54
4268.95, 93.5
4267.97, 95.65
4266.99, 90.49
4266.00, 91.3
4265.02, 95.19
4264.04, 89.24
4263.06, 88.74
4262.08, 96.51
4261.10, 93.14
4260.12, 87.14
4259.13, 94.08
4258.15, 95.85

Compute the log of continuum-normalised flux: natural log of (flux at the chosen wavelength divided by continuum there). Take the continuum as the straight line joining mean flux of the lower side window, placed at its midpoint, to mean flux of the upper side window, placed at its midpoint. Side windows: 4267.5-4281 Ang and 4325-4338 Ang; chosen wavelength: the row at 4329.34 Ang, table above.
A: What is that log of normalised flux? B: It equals -0.088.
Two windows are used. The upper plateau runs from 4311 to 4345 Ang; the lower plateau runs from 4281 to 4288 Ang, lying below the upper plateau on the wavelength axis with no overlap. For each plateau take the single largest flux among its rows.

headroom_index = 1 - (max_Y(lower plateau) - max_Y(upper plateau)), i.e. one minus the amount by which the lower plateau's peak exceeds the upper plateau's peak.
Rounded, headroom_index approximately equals 21.5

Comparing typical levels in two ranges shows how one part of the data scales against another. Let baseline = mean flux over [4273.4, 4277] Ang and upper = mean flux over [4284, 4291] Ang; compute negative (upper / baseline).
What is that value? -1.00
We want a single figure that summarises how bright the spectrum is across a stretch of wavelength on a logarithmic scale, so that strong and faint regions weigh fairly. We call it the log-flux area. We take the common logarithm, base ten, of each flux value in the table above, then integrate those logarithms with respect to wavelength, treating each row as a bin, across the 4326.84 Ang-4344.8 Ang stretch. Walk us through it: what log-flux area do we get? 37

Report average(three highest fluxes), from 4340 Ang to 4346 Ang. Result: 122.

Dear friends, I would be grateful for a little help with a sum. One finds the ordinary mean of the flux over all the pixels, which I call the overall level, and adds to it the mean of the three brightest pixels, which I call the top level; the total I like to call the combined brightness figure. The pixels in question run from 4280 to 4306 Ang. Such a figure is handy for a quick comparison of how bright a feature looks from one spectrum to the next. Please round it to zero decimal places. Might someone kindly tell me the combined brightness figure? 203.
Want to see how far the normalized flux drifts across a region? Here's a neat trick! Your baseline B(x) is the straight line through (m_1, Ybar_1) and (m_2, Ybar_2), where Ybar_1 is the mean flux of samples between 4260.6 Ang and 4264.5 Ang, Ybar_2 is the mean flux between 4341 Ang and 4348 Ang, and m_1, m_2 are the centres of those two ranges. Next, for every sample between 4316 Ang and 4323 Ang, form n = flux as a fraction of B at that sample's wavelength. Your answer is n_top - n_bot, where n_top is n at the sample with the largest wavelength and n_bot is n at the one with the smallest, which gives -0.079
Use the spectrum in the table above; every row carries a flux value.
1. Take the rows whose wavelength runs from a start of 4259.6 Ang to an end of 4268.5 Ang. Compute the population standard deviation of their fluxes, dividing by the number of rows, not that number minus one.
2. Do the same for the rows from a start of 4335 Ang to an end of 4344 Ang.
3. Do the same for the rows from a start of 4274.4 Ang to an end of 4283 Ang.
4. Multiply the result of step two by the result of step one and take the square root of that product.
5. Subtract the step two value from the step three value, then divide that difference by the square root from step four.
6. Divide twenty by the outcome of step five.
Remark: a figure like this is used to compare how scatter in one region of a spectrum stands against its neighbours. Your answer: 79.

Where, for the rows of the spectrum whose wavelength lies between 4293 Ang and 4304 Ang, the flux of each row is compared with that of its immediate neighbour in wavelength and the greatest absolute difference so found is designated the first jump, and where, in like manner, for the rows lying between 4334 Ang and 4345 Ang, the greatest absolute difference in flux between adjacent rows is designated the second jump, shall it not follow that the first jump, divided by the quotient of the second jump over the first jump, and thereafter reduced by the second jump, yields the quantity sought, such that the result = -2.2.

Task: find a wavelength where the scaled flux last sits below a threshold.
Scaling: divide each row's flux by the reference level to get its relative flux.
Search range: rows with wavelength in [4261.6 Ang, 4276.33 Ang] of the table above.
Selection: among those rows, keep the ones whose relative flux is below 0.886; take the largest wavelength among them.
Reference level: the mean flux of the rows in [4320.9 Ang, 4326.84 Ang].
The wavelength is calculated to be 4274.85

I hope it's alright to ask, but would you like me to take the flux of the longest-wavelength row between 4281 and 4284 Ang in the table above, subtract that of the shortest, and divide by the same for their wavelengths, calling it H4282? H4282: 1.2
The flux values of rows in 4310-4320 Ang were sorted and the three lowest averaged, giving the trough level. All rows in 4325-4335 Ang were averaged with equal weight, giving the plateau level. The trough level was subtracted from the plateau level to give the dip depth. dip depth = 9.0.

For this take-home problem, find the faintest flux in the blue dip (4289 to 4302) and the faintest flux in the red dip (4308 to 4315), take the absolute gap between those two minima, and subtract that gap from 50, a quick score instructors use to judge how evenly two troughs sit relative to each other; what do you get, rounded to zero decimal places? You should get 42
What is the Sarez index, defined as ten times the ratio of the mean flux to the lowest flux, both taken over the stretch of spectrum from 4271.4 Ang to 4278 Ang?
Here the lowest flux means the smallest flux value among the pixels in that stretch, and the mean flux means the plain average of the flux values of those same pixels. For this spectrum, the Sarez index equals 11.1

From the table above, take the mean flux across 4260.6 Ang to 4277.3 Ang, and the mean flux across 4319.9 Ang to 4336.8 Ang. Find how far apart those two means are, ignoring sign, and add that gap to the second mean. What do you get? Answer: 132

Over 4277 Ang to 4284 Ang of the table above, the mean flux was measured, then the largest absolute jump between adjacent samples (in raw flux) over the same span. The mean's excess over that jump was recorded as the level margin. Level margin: 82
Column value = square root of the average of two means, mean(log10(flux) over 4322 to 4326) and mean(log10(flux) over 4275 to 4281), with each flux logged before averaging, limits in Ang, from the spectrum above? 1.42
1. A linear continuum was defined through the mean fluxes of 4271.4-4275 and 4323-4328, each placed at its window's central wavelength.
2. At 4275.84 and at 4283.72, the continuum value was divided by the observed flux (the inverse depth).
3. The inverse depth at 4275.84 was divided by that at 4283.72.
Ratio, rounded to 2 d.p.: 0.95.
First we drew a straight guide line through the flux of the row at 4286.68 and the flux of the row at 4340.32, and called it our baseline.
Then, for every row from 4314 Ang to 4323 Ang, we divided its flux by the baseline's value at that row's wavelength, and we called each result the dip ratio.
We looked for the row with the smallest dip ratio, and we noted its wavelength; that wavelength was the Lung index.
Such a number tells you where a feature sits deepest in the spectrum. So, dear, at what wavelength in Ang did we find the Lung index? 4314.41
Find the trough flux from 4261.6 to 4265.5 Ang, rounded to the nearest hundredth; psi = 88.74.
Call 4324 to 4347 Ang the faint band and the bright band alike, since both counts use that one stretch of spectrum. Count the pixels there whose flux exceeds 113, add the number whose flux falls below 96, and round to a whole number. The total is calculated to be 16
